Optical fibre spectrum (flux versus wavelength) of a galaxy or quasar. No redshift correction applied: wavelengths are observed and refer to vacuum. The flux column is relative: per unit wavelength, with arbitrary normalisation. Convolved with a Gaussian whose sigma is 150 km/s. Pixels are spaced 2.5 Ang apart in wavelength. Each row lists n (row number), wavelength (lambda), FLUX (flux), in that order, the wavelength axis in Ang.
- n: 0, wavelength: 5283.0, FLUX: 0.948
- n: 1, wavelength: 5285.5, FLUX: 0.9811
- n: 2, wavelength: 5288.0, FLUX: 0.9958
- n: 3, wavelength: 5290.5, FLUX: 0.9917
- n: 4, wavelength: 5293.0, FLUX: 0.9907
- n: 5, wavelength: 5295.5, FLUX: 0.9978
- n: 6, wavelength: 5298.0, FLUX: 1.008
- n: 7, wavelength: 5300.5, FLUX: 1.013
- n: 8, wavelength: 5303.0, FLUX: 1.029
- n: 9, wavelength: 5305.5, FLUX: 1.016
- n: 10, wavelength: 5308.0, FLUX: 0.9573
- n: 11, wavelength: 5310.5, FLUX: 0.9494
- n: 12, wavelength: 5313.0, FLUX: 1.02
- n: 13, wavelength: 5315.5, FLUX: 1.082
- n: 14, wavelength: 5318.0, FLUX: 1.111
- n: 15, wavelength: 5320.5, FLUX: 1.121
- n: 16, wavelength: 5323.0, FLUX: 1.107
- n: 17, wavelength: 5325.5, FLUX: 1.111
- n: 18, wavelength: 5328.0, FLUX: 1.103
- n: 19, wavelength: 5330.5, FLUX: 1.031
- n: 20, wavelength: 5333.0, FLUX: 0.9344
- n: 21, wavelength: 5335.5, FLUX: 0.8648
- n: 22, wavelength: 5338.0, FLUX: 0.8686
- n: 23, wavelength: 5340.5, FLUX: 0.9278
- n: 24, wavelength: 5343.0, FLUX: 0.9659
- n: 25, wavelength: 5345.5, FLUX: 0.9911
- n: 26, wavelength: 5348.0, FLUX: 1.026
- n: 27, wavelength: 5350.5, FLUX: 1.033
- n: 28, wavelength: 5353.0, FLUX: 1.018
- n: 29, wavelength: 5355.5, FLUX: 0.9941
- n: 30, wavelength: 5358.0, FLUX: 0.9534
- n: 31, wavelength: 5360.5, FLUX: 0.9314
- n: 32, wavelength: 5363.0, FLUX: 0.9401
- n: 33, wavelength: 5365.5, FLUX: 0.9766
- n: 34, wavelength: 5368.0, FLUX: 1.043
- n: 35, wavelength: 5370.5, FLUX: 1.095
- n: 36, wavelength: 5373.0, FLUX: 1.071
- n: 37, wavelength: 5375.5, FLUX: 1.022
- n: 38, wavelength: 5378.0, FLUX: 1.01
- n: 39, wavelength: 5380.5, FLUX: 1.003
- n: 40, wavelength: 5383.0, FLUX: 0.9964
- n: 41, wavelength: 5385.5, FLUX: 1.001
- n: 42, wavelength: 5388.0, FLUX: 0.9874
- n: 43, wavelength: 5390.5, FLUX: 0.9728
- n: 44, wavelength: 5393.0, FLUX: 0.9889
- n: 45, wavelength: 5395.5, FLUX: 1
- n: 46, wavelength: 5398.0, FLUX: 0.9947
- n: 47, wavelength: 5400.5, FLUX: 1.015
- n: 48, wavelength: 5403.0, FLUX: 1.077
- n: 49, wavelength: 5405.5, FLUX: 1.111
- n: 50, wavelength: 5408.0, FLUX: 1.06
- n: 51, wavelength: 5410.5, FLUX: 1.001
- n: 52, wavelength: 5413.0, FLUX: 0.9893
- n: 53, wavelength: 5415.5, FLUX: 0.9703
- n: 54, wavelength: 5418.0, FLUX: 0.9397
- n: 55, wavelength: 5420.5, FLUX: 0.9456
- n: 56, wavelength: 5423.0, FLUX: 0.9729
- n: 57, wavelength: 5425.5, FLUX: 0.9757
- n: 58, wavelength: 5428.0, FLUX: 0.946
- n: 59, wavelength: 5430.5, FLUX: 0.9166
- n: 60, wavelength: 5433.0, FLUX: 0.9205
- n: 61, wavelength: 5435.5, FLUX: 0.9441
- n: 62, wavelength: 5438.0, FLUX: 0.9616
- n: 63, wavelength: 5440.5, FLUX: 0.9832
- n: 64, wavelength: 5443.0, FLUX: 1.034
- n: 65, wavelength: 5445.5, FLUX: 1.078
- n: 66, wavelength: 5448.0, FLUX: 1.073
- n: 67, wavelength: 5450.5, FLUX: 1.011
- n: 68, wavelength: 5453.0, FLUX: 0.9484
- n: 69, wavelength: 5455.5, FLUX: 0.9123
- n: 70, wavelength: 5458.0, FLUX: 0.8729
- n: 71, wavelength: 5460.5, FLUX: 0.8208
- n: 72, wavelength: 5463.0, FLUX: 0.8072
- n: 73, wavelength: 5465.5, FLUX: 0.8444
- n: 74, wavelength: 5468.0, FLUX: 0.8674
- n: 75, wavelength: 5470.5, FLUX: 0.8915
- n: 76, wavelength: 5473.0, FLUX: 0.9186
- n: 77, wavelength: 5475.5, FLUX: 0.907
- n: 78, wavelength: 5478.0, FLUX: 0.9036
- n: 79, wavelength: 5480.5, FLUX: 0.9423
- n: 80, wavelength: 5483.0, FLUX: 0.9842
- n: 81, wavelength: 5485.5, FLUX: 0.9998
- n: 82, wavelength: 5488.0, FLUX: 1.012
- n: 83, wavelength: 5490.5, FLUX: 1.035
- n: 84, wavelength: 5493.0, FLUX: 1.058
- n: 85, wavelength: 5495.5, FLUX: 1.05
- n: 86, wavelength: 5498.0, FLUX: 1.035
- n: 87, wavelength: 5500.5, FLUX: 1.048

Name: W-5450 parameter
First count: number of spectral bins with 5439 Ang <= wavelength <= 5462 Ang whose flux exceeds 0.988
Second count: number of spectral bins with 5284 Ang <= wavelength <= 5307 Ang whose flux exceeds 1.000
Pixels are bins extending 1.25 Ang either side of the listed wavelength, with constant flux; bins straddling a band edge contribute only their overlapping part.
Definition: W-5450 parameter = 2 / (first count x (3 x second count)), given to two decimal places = 0.04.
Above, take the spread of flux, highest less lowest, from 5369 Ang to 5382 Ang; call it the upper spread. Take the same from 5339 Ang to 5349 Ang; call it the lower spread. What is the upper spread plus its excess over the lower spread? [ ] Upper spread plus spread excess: 0.086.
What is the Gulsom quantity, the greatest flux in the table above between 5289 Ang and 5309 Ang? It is 1.029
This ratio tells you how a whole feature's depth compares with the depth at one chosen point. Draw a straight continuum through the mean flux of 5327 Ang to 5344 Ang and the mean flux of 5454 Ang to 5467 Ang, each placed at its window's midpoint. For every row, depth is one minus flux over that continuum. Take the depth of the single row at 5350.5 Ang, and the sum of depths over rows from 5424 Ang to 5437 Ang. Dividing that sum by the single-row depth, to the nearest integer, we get 4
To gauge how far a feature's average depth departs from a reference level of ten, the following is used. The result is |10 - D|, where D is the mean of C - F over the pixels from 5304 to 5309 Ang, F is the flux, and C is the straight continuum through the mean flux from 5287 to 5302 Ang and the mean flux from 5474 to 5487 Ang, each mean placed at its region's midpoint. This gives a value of 10.0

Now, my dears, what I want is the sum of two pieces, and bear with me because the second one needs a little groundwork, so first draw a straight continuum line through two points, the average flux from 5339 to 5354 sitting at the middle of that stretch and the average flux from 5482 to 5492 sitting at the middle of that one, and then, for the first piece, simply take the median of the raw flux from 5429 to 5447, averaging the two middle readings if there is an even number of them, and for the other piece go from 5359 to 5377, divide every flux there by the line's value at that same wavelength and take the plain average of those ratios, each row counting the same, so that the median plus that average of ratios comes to 1.98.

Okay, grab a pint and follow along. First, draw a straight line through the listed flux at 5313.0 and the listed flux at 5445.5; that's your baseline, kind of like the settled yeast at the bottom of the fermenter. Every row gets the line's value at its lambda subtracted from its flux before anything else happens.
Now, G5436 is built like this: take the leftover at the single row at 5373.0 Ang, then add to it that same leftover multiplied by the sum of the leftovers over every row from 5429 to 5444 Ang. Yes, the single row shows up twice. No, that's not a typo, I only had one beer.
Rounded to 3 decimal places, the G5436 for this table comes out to 0.008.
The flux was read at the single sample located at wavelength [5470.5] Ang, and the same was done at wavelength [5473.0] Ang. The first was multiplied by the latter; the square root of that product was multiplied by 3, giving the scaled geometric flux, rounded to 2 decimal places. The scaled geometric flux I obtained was 2.71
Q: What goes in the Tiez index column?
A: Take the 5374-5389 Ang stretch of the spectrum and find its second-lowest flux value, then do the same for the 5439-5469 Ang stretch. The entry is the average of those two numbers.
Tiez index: 0.91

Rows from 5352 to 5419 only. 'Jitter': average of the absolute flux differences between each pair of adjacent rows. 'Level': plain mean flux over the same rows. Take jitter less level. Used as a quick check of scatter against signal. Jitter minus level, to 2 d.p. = -0.98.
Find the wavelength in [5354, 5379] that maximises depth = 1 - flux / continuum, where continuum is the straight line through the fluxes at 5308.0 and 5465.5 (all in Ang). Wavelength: 5360.5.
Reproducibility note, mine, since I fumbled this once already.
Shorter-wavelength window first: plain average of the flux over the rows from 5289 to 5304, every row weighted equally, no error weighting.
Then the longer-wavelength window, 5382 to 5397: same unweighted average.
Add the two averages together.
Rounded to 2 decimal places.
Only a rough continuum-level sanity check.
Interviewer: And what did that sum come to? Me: 2.00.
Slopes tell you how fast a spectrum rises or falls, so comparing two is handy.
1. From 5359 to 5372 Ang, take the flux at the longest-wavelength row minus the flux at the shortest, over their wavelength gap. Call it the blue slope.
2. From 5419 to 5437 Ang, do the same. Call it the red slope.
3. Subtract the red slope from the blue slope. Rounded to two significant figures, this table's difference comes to 0.016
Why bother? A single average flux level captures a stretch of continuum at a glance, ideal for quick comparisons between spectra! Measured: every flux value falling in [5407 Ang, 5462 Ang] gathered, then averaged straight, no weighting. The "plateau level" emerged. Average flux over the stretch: 0.97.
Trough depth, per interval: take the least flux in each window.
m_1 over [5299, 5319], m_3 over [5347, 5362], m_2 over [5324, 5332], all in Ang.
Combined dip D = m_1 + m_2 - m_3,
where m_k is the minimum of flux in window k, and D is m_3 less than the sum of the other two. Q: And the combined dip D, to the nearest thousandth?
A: 1.049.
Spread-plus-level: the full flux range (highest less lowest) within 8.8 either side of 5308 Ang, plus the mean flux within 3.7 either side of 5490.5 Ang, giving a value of 1.17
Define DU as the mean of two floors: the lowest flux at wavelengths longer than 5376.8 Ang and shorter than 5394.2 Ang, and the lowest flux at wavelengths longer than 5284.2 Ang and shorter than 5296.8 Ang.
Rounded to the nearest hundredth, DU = 0.98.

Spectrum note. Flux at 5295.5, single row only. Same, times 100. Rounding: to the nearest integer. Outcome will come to 100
